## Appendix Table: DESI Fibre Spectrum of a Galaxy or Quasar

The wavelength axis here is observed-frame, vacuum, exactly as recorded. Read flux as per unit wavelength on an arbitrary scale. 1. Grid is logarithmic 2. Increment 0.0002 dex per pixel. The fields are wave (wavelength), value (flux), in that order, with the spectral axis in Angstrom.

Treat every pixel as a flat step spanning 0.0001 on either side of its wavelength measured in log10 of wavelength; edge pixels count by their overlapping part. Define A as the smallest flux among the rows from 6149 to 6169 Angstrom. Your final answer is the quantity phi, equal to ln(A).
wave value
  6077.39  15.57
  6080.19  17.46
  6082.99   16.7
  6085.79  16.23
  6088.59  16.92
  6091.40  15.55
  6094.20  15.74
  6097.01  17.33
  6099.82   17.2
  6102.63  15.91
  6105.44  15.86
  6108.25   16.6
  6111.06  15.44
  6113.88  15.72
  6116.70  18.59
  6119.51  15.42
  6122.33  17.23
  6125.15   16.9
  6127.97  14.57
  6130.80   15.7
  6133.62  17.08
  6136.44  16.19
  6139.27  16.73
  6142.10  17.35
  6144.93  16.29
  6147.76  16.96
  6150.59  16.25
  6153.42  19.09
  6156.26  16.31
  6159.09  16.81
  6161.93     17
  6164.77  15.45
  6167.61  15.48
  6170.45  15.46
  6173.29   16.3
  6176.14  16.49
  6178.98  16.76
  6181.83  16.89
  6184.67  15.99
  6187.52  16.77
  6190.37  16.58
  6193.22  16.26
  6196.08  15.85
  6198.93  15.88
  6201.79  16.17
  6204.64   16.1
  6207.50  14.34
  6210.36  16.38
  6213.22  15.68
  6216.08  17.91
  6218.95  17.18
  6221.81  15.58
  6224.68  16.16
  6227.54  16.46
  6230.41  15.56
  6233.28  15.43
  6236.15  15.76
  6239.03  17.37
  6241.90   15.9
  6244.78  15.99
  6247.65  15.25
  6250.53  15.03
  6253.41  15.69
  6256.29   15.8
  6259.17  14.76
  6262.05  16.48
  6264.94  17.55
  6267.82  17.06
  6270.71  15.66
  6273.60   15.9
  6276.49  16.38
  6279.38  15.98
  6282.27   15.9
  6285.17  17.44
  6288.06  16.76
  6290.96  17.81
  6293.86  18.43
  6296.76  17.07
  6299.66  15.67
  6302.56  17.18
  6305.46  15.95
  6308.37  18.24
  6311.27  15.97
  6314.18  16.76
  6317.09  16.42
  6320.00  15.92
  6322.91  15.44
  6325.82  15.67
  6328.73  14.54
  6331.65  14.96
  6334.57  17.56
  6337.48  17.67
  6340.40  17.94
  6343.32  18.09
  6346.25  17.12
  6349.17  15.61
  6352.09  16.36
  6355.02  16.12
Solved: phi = 2.74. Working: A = 15.45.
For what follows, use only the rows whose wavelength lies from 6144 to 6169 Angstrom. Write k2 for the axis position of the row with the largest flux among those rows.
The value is 6153.42 Angstrom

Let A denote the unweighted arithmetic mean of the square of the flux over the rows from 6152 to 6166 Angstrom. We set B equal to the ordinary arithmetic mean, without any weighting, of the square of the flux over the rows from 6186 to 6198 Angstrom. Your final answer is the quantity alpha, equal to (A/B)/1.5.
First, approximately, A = 288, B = 268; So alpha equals 0.72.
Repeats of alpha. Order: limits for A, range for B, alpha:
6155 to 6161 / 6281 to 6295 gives 0.61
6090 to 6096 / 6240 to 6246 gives 0.64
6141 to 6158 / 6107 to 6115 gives 0.77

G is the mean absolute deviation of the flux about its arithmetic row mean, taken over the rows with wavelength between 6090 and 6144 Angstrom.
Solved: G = 0.80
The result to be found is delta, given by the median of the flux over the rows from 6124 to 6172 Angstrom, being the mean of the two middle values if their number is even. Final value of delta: 16.3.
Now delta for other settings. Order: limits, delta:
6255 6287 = 16.0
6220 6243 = 15.8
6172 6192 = 16.6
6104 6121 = 15.8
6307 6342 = 16.2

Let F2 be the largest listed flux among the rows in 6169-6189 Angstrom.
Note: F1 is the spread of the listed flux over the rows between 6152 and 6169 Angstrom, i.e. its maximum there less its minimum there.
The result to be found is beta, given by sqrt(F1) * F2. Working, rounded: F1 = 3.6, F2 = 16.89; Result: 32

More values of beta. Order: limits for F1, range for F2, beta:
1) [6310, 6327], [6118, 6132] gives 20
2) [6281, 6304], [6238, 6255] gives 29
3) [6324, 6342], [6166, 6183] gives 31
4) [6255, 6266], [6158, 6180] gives 28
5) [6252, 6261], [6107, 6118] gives 19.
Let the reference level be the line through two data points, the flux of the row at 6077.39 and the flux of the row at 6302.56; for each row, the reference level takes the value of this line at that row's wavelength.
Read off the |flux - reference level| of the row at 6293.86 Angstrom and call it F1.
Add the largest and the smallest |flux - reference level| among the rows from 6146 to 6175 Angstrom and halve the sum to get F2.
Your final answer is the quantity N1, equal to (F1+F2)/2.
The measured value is 1.4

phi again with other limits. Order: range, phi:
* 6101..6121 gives 2.74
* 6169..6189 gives 2.74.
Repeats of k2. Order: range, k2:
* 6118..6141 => 6122.33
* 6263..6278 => 6264.94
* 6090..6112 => 6097.01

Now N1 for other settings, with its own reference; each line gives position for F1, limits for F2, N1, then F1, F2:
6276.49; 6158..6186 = 0.5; 0.6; 0.4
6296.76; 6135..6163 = 0.8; 0.1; 1.6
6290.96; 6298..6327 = 0.8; 0.7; 0.9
